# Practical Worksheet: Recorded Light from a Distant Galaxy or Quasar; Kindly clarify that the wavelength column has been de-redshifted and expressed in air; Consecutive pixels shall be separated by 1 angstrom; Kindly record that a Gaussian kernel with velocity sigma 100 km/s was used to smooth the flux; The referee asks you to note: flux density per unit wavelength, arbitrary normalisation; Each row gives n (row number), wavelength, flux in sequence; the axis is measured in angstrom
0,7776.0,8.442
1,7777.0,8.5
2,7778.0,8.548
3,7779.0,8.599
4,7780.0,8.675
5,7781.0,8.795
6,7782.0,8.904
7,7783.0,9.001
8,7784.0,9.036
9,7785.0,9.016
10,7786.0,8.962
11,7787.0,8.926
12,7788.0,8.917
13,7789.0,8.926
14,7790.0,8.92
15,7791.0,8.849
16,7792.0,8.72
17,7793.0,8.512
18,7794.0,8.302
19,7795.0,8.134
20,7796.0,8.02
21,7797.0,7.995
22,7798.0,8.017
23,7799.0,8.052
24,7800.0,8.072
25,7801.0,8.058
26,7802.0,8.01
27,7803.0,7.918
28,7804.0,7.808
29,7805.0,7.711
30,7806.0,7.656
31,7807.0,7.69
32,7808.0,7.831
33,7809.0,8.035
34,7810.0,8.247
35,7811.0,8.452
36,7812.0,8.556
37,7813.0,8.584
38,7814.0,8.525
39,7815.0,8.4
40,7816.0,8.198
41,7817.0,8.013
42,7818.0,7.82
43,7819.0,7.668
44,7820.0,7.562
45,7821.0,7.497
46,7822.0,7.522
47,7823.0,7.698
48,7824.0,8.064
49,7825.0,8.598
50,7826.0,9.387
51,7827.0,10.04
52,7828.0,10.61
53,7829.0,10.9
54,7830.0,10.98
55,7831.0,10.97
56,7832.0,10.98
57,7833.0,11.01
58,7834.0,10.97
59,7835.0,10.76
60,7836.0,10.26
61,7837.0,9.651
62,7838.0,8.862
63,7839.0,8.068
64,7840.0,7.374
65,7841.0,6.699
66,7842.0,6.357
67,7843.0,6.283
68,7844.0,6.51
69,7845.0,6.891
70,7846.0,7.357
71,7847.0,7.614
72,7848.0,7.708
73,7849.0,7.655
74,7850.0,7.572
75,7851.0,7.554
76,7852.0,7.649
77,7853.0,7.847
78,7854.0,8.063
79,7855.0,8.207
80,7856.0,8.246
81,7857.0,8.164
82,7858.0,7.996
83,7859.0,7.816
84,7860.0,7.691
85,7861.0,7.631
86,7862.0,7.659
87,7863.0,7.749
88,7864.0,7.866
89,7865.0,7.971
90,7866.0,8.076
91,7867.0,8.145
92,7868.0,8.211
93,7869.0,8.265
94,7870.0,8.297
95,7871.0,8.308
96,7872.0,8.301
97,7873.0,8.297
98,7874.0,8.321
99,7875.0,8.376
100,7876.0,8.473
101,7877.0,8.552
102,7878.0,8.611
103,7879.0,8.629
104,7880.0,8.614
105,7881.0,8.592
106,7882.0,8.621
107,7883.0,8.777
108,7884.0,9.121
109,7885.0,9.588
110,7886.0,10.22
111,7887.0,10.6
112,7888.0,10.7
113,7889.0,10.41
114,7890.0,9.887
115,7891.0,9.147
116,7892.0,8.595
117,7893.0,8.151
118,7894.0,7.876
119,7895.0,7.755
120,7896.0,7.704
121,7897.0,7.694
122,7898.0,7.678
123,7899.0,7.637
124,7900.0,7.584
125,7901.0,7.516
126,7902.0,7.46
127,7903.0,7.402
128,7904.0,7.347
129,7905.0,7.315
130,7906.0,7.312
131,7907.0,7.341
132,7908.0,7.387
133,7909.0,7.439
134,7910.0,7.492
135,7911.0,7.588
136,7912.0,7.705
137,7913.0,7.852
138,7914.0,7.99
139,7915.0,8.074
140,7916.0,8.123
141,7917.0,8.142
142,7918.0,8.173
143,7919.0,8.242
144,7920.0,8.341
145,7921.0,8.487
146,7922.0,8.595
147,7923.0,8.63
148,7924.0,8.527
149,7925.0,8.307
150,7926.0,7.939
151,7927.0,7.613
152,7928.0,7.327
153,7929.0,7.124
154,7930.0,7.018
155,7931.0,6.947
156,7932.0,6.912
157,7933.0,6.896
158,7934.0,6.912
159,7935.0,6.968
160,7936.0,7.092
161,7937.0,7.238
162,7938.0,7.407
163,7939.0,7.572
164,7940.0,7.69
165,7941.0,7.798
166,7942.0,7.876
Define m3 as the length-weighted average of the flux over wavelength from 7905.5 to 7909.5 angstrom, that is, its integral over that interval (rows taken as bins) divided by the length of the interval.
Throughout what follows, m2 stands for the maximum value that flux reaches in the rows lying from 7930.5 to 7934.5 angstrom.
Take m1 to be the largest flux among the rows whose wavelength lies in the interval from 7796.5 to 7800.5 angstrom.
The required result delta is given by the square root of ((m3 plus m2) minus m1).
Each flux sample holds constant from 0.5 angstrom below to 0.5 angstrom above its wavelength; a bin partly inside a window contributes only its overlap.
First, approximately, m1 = 8.072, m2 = 6.947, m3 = 7.4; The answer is 2.50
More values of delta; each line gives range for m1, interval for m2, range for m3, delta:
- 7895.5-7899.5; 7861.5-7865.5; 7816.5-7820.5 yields 2.83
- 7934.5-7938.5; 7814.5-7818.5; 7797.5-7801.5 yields 3.01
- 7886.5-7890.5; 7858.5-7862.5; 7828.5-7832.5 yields 2.84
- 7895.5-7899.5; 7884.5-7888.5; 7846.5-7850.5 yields 3.26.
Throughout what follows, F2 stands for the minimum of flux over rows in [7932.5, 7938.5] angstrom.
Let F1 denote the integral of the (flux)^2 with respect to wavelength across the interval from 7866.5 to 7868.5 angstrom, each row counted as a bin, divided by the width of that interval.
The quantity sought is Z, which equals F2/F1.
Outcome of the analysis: 0.103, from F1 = 66.9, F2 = 6.896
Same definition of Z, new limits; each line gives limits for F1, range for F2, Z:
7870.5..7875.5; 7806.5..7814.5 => 0.111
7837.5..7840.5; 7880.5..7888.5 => 0.130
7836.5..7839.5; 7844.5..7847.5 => 0.087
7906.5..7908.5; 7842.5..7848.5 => 0.116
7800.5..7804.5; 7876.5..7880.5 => 0.135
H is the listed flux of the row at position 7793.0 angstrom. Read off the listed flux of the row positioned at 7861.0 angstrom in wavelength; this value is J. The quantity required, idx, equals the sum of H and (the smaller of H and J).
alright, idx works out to 16.1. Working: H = 8.512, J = 7.631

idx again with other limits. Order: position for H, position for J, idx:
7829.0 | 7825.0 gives 19.5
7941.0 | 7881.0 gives 15.6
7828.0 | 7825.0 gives 19.2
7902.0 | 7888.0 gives 14.9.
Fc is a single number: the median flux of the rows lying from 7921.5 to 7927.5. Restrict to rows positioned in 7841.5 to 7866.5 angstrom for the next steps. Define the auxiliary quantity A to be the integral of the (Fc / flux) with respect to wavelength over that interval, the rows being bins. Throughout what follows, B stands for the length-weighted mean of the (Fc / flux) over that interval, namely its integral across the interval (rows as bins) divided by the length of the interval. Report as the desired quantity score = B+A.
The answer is 28.9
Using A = 27.8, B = 1.11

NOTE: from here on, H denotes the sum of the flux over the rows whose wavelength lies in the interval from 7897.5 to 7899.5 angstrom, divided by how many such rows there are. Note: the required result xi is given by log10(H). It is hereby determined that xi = 0.884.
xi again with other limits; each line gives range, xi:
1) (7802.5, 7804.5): 0.896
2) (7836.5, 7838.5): 0.966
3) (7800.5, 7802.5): 0.905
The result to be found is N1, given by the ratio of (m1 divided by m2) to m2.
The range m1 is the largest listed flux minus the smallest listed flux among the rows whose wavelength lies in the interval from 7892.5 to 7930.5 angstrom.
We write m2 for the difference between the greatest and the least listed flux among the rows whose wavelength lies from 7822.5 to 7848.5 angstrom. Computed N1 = 0.1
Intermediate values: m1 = 1.6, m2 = 4.7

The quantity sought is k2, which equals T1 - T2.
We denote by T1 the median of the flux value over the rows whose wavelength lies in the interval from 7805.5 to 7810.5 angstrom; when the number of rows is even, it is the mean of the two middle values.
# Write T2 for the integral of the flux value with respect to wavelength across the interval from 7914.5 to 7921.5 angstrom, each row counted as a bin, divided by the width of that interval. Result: -0.4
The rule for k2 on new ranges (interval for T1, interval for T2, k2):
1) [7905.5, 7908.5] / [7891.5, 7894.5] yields -0.9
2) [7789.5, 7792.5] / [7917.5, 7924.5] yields 0.4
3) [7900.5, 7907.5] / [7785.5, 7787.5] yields -1.6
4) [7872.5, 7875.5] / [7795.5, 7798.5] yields 0.3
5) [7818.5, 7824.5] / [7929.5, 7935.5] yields 0.7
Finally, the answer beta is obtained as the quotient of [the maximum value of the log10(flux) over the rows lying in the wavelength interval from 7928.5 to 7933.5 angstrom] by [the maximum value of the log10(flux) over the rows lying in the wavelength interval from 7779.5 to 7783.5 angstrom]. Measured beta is 0.89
